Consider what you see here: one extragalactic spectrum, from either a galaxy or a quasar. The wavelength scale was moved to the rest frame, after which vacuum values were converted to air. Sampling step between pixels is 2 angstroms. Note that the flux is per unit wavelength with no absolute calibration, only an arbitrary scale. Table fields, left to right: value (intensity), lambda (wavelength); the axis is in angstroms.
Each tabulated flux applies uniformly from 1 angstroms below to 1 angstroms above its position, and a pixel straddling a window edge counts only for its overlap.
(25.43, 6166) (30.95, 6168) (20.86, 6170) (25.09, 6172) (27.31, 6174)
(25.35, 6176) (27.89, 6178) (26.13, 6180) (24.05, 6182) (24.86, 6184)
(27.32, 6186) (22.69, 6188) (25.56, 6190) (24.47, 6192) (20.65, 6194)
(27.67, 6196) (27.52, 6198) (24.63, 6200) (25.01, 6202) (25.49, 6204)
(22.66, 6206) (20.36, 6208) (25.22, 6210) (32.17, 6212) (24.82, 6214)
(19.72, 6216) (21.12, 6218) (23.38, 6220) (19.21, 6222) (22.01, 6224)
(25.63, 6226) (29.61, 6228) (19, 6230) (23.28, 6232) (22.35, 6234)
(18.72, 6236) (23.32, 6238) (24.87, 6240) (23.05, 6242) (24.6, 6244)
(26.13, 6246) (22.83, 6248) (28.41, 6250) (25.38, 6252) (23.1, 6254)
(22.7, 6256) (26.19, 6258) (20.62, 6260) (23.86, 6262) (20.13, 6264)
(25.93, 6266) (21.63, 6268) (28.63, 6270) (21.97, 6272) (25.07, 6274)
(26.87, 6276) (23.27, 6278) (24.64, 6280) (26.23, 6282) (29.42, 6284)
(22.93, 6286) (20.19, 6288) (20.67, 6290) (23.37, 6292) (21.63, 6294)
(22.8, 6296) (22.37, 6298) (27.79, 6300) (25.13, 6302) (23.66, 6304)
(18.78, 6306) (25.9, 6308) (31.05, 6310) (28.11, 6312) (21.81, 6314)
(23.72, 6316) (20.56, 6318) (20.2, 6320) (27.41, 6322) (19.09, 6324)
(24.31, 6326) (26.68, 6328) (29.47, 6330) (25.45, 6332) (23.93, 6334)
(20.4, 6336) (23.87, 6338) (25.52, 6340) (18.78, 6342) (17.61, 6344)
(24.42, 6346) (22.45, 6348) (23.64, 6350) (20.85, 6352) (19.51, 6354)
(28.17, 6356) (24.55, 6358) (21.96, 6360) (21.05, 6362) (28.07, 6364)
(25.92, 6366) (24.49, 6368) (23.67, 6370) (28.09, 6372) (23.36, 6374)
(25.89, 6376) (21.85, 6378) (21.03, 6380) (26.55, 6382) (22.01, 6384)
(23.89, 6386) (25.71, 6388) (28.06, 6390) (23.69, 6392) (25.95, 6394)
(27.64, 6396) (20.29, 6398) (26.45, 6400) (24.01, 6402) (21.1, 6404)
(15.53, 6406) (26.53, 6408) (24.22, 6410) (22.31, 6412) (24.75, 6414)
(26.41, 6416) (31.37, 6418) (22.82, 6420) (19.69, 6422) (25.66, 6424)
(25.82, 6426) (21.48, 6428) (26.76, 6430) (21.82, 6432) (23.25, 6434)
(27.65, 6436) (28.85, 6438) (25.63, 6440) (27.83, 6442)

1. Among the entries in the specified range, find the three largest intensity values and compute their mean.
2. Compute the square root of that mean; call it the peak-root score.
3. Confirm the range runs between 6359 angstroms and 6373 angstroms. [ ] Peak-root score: 5.23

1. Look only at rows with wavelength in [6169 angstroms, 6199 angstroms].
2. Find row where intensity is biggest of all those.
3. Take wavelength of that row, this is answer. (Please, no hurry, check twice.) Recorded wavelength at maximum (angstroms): 6178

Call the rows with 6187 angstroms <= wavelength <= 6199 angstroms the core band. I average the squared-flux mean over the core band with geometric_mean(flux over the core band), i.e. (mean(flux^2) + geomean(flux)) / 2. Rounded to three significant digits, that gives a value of 322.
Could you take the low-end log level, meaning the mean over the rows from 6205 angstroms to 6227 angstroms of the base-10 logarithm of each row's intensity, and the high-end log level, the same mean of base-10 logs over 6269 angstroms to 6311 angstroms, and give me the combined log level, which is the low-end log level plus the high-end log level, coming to 2.75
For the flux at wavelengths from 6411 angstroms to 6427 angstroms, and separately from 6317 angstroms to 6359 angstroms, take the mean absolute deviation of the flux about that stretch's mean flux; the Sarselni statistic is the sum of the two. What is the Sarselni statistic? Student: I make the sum 5.2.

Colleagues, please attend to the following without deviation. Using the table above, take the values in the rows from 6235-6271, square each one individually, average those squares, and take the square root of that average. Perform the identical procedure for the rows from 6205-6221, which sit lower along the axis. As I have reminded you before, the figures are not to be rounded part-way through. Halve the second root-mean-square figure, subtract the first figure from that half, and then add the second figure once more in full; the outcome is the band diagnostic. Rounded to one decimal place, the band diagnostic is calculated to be 11.9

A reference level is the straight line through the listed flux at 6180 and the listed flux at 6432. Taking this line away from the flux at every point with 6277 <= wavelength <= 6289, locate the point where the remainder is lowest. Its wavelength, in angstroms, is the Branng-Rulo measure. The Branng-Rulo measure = 6288 angstroms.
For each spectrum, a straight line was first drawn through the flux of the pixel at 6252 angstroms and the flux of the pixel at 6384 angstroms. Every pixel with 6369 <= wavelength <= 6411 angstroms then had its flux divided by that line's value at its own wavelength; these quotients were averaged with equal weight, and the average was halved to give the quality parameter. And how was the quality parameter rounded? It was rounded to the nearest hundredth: 0.55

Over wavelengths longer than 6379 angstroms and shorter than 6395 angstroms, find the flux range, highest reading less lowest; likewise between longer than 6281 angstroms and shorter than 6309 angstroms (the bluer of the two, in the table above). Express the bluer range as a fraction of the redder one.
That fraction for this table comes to 1.51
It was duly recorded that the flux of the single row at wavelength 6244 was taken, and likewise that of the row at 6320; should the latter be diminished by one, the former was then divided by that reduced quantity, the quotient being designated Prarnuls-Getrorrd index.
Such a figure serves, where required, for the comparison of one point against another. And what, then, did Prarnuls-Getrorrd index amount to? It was 1.28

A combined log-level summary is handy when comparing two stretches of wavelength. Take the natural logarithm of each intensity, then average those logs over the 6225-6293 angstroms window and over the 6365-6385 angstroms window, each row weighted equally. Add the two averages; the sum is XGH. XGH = 6.36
